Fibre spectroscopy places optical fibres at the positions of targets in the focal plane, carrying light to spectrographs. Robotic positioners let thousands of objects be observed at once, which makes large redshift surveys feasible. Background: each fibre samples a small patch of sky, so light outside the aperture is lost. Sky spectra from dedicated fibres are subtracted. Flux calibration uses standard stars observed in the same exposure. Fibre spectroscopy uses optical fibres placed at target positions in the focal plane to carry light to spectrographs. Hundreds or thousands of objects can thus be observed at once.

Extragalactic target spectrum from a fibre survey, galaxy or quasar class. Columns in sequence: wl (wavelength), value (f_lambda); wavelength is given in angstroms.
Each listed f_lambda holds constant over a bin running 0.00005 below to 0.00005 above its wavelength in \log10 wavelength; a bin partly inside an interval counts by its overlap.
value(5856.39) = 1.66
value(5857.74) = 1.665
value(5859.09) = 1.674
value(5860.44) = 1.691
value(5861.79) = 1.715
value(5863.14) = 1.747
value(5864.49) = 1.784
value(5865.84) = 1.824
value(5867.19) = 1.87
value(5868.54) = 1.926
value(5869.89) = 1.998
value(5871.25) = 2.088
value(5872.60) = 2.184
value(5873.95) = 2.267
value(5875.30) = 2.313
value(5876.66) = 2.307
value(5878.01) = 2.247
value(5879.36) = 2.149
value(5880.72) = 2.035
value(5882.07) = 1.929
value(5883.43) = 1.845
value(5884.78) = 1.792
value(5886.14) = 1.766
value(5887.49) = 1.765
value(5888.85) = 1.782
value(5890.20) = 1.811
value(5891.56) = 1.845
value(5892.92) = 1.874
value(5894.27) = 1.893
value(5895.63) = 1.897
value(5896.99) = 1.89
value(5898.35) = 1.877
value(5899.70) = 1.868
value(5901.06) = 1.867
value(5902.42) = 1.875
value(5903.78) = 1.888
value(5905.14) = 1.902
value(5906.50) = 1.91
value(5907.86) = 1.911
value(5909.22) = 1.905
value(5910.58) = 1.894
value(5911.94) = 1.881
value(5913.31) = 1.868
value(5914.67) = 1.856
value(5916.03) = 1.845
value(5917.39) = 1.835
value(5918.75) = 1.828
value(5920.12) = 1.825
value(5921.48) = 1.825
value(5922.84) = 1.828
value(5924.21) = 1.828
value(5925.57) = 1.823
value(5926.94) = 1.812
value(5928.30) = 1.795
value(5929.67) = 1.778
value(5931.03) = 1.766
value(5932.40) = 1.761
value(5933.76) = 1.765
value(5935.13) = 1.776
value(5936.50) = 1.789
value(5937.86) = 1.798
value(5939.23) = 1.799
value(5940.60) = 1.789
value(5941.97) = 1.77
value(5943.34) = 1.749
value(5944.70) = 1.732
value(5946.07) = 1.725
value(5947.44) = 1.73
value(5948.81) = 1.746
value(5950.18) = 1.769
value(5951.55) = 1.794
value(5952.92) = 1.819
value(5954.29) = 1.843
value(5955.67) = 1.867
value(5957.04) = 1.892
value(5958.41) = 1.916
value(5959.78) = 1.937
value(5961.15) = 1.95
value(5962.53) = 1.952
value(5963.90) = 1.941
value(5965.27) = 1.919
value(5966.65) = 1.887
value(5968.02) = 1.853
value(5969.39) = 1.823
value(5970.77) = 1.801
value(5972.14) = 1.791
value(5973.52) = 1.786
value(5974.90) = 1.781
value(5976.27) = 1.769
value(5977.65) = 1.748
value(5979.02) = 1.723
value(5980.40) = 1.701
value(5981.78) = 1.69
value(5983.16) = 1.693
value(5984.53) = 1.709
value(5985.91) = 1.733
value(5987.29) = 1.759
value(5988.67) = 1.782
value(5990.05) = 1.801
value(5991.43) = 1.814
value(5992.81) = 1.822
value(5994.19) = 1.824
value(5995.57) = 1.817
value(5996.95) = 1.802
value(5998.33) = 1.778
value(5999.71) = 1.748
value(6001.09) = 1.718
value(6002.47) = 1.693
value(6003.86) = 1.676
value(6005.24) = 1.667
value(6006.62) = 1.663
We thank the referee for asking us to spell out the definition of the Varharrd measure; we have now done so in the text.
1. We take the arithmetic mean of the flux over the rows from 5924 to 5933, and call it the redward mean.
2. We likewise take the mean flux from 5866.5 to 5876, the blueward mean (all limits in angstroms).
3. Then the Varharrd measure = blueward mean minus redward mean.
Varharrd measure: 0.30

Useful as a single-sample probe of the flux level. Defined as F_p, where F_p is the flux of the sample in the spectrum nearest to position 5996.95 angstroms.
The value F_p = 1.802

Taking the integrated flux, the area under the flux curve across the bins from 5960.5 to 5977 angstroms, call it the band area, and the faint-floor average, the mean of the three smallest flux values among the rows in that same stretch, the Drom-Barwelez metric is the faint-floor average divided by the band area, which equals 0.0582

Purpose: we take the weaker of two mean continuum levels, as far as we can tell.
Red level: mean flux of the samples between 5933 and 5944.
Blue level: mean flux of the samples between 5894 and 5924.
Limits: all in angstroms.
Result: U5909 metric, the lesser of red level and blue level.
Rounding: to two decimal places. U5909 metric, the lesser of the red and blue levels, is 1.78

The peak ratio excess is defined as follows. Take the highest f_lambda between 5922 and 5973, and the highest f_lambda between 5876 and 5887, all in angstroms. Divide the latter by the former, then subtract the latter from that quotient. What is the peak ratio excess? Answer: -1.13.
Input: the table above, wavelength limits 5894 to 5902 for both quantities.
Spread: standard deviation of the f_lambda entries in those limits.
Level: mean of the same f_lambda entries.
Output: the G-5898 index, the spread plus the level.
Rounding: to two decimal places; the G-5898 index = 1.89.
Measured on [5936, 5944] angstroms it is 1.80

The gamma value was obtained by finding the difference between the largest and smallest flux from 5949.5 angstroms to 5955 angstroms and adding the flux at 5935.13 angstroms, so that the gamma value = 1.85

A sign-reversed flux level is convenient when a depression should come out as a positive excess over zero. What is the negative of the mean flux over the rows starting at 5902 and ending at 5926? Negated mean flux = -1.863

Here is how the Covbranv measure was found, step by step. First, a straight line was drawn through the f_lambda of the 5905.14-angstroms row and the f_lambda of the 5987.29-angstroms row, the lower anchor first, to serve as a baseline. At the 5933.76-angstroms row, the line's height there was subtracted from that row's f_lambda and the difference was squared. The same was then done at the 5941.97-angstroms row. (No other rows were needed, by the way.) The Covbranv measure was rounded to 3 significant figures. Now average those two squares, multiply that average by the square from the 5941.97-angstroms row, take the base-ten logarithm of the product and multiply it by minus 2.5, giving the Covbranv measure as 11.4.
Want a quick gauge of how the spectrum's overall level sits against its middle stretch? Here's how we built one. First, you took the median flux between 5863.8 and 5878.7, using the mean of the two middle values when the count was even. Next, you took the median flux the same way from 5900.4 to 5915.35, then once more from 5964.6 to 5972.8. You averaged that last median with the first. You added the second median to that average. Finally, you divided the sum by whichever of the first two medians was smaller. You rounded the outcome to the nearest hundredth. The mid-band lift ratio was 2.04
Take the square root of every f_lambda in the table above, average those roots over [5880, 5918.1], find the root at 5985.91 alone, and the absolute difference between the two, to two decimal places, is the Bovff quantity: 0.05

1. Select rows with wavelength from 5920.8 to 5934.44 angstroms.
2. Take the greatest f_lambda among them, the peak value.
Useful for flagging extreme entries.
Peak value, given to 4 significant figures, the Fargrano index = 1.828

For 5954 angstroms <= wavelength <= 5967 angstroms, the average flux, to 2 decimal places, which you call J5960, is 1.91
